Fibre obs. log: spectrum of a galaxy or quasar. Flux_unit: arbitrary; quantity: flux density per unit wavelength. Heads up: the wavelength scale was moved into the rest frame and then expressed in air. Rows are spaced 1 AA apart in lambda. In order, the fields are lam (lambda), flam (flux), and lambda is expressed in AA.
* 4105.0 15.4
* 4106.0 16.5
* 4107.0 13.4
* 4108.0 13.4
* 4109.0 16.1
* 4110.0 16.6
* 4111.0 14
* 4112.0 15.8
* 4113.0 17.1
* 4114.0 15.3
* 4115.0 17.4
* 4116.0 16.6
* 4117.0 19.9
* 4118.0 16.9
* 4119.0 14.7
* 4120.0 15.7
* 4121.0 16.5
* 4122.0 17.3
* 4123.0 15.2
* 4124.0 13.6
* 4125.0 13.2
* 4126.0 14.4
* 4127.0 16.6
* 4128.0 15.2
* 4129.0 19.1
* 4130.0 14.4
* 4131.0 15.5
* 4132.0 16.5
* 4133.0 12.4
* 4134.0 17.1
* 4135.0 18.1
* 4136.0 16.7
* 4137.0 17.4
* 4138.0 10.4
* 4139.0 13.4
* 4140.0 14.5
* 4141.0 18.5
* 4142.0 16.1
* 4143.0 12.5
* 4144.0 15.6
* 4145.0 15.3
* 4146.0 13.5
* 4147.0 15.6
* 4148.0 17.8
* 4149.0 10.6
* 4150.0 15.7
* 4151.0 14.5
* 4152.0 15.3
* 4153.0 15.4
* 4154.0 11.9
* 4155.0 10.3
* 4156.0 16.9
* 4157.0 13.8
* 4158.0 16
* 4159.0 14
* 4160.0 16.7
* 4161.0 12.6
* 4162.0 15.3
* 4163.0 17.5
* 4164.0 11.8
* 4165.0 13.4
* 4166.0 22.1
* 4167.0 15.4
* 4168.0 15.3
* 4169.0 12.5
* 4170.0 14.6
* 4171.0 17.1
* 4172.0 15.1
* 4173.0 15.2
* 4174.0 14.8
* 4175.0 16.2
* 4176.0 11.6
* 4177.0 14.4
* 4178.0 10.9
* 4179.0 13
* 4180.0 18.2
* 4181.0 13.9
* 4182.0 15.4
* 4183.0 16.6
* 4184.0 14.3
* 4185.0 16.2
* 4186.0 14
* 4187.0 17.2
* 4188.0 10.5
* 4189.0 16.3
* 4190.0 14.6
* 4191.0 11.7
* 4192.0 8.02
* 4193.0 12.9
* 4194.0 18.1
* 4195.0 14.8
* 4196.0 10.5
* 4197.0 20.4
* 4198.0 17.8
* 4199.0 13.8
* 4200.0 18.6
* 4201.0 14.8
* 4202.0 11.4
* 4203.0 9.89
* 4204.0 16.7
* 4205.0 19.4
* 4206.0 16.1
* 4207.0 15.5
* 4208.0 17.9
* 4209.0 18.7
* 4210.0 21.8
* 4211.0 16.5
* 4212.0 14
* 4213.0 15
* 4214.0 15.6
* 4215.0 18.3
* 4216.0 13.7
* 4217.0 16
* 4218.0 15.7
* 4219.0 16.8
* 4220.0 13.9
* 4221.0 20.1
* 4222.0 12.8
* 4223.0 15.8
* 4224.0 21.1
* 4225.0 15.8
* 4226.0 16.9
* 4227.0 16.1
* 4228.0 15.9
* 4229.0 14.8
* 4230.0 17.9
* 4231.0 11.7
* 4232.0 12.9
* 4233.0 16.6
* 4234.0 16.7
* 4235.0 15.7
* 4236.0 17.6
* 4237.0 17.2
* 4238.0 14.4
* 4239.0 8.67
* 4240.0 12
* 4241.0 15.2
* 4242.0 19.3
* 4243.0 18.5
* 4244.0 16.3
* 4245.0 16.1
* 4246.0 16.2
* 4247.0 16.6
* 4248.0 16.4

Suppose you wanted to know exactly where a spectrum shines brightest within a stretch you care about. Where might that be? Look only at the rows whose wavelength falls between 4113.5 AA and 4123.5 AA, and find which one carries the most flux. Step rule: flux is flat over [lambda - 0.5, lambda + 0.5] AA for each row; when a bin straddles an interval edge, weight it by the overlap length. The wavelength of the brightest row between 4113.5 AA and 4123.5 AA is 4117.0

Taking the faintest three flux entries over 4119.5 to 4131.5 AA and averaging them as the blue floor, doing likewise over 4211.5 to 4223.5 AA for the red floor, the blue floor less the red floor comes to 0.3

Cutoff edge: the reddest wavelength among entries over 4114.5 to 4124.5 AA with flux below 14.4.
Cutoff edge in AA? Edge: 4124.0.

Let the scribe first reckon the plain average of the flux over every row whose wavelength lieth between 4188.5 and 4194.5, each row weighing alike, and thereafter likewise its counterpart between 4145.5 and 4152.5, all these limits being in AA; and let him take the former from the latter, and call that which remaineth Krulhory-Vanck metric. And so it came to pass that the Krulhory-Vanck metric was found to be 1.1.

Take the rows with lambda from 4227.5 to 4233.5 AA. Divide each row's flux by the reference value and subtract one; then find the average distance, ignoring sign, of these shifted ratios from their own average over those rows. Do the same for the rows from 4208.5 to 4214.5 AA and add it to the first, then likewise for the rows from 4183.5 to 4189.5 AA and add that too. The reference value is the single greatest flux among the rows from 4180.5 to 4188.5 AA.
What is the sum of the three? 0.34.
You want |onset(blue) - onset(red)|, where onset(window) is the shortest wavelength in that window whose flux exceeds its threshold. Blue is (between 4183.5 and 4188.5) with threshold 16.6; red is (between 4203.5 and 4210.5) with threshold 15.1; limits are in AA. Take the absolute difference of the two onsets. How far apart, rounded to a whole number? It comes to 17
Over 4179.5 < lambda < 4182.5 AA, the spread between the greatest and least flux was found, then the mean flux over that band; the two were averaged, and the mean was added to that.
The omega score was 25.9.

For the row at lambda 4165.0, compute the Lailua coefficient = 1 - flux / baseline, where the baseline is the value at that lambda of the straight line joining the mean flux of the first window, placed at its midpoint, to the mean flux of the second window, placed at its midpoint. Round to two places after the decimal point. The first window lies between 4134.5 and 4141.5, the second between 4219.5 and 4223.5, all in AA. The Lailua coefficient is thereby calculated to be 0.14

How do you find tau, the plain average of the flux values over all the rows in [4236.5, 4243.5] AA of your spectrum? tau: 15.0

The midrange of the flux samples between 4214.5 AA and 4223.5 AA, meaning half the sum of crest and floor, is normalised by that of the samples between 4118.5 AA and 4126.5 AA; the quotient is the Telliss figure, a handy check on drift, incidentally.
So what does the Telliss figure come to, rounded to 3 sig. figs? 1.08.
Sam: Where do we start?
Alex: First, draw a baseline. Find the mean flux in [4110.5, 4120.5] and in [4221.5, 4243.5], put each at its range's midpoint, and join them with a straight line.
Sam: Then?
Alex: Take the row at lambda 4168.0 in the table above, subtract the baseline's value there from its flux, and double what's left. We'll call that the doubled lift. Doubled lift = -1.4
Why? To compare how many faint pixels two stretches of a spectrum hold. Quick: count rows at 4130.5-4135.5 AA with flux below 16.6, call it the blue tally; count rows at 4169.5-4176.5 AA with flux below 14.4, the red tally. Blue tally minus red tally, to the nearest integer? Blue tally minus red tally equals 2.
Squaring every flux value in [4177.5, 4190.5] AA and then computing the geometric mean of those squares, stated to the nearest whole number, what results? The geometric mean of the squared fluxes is 211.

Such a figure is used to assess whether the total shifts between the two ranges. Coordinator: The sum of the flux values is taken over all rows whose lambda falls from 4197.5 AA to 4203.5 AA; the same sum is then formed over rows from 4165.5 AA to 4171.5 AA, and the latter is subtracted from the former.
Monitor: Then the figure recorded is -11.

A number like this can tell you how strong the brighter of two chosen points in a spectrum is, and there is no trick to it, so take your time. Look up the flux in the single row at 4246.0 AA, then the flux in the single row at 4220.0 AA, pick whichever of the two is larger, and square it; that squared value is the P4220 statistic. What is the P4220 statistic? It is 262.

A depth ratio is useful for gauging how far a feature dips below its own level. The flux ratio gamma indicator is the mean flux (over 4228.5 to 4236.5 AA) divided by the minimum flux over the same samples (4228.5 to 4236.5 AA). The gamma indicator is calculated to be 1.32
